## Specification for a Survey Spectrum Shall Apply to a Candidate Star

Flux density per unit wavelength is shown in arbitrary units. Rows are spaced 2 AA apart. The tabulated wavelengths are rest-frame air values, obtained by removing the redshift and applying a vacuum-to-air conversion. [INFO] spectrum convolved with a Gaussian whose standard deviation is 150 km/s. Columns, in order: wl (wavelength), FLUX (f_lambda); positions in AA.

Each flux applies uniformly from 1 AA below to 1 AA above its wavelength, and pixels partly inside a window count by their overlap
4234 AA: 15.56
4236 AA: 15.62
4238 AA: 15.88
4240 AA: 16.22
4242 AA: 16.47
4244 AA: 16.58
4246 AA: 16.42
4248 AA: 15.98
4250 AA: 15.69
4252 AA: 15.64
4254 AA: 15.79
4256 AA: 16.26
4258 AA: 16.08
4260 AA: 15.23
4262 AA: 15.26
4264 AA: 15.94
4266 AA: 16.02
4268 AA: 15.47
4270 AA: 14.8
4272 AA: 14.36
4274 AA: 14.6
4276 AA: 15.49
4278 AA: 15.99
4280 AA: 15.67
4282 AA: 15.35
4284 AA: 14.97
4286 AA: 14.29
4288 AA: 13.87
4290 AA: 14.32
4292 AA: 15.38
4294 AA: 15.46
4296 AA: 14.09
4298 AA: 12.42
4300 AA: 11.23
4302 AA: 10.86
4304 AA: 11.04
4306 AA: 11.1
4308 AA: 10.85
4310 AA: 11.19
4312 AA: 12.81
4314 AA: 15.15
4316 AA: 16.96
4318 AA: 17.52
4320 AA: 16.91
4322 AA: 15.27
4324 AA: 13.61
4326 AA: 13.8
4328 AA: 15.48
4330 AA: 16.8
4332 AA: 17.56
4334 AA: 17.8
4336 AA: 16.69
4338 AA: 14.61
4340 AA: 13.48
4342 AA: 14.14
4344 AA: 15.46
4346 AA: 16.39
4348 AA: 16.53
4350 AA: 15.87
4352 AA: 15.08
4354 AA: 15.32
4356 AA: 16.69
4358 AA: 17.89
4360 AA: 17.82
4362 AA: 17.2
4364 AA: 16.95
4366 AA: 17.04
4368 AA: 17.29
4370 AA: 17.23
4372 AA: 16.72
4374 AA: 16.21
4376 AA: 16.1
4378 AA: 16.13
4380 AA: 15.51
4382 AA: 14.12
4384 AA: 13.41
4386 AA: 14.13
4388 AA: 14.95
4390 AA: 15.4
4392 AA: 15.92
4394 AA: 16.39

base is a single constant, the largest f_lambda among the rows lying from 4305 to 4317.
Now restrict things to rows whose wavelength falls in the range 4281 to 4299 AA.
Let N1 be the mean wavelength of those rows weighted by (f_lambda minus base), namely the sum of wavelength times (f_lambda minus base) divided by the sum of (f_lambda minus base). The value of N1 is 4290.9 AA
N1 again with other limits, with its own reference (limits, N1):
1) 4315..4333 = 4324.9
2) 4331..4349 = 4342.3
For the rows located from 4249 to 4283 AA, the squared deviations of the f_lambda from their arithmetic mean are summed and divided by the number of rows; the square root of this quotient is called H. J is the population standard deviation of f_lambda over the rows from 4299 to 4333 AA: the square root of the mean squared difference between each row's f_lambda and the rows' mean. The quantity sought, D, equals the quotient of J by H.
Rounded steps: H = 0.5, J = 2.5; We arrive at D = 4.9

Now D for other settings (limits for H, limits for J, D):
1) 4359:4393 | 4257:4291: 0.5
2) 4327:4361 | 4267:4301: 0.9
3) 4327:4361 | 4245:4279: 0.4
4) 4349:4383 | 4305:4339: 2.3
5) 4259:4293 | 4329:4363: 2.1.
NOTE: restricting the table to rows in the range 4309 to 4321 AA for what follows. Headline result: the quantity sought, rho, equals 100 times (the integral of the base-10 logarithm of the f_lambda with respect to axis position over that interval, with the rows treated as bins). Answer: 1408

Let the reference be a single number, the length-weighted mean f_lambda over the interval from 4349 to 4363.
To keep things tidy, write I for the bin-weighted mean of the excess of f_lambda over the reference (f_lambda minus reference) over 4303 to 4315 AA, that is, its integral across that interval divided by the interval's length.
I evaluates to -4.5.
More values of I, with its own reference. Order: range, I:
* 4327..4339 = -0.1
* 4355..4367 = 0.7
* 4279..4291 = -1.8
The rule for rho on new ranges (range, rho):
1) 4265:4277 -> 1415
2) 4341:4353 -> 1430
